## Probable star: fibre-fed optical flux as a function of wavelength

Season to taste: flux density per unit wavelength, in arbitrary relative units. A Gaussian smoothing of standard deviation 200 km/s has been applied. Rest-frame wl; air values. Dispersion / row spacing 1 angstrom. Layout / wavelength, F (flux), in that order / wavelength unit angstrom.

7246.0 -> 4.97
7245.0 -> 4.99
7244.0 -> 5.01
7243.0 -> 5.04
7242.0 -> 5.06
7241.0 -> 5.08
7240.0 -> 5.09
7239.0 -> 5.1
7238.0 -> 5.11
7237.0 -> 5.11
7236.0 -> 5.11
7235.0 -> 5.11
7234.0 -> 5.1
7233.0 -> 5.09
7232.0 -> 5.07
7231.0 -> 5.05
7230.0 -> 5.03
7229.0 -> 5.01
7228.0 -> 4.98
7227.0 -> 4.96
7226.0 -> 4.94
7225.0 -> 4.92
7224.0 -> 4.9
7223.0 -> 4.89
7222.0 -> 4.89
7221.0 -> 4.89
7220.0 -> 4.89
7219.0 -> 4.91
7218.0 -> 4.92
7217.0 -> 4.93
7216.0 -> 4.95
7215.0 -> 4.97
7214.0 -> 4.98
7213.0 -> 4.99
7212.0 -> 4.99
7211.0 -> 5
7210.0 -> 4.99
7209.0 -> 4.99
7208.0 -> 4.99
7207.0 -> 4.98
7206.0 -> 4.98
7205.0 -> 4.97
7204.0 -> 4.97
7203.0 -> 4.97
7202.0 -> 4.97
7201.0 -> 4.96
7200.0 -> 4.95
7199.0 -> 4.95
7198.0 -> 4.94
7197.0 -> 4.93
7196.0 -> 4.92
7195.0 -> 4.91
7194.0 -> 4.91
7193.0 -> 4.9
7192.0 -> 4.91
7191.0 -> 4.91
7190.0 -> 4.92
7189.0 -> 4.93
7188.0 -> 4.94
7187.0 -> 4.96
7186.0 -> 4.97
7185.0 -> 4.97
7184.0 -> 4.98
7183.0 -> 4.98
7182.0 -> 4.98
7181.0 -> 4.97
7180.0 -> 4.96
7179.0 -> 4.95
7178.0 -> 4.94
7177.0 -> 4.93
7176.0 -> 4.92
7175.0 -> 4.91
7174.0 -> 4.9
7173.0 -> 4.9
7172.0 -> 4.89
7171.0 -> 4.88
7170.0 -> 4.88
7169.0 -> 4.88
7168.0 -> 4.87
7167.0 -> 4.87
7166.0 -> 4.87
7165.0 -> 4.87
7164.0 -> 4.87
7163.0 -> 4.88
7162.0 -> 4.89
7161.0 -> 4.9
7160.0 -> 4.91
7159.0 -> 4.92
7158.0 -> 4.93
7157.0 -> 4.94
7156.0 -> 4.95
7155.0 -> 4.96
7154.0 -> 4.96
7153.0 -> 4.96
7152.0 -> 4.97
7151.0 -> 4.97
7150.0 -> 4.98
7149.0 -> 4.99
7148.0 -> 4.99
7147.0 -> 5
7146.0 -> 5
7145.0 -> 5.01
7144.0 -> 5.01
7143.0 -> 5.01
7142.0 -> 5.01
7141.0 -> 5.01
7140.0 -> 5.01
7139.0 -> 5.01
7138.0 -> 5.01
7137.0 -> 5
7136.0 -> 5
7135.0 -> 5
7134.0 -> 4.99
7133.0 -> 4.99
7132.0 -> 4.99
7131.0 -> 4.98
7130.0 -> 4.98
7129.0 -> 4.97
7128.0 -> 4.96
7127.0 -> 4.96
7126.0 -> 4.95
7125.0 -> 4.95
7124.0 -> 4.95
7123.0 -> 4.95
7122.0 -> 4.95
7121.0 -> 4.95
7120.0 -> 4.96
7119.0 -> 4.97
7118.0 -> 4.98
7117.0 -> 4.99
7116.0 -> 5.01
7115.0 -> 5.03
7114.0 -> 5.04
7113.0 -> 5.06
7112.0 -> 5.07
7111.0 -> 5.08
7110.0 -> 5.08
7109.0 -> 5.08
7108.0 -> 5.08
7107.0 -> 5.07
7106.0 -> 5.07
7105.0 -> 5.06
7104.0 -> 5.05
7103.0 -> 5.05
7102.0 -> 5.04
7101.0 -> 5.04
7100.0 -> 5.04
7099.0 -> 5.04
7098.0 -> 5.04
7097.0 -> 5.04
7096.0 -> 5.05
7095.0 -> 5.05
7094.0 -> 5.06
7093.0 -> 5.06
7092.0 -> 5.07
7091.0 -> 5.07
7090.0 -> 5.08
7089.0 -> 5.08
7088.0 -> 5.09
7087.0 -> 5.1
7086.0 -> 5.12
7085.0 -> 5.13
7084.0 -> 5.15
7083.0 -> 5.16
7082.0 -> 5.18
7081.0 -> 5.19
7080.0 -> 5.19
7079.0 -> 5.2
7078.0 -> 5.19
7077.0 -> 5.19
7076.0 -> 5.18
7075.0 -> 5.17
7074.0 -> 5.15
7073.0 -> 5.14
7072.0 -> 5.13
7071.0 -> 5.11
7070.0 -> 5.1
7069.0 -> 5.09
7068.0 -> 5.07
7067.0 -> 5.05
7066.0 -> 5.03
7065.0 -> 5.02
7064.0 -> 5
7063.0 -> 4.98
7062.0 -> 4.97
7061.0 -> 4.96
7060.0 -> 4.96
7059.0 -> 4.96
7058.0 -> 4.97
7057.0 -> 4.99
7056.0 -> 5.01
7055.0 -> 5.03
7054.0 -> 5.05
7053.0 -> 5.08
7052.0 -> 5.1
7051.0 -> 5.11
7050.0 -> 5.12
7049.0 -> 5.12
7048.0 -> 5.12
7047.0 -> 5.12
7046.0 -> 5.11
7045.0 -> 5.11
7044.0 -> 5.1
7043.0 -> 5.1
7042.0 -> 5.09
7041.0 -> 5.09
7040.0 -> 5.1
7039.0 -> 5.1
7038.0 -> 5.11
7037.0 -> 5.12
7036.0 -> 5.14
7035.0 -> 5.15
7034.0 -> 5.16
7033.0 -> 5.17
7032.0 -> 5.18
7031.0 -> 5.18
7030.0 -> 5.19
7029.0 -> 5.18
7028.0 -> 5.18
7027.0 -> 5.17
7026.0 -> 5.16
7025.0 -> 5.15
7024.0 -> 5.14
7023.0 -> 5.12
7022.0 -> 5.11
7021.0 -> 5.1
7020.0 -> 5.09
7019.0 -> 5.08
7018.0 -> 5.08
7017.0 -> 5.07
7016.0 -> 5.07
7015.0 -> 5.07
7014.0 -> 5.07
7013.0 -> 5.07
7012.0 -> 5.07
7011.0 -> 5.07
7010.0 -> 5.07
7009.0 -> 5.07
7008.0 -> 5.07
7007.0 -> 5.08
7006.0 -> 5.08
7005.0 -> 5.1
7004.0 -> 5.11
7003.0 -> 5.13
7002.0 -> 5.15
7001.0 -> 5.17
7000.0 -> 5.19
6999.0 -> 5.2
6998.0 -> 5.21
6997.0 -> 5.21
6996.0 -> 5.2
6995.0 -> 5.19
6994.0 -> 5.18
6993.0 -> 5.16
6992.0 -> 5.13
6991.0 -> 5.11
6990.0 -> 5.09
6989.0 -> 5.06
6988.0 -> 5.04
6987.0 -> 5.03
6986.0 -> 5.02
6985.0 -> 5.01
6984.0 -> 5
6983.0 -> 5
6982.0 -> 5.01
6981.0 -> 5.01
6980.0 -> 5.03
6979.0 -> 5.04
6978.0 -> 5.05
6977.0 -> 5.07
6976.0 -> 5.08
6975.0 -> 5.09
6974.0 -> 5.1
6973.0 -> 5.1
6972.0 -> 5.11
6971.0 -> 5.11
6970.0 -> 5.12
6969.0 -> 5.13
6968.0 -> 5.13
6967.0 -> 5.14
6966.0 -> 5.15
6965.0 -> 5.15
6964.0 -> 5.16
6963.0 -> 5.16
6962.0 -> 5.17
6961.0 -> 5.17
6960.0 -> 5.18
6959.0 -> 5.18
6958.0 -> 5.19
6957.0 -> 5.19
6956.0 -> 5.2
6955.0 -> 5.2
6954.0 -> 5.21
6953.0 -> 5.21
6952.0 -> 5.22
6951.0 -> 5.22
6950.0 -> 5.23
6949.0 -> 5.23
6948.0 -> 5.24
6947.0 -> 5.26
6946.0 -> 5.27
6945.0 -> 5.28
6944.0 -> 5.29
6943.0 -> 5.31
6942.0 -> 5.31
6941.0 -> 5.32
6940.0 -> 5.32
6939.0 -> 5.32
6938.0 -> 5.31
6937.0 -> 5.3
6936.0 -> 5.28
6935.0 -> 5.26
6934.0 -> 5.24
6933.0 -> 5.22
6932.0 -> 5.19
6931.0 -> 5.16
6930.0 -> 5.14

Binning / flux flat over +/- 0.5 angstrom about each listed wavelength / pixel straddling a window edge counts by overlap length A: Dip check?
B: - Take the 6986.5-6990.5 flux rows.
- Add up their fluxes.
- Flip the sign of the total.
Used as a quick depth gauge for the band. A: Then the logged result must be -20.22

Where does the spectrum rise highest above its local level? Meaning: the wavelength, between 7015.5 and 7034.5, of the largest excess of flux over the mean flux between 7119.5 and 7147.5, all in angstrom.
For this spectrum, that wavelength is 7030.0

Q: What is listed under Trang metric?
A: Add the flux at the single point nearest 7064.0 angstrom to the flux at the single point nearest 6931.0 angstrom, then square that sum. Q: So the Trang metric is 103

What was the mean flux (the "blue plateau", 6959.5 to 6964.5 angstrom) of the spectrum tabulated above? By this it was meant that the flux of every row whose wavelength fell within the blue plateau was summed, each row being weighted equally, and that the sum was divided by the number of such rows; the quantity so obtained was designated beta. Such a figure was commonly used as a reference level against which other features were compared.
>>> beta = 5.17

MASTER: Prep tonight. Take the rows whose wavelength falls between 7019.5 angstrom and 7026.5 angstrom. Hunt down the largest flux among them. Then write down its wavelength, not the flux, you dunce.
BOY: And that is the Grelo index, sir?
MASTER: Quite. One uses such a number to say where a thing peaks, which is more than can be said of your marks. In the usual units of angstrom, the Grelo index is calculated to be 7026.0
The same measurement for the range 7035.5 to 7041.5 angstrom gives 7036.0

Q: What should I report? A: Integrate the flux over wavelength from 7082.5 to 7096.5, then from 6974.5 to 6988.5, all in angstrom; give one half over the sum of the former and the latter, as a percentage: 0.353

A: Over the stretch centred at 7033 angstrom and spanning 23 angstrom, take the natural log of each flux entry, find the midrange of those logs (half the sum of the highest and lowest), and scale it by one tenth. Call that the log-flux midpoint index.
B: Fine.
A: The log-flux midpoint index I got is 0.164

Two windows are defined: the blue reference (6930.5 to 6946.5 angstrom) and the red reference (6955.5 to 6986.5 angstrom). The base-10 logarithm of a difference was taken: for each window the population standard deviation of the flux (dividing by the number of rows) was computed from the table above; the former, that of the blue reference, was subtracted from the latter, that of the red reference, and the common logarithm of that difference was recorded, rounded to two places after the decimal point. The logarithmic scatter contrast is -1.77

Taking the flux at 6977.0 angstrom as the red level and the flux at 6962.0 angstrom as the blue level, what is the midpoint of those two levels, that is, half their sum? 5.12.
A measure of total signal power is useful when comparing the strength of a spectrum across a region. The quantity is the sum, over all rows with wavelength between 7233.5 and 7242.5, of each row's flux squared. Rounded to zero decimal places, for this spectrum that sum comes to 234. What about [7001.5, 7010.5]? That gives 234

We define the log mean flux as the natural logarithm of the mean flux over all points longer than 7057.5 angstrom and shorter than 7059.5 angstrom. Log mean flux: 1.60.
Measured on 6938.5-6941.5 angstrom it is 1.67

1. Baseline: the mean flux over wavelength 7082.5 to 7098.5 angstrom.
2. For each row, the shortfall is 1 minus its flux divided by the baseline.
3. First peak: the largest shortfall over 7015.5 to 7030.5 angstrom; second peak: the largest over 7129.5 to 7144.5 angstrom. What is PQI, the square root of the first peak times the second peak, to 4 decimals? 0.0076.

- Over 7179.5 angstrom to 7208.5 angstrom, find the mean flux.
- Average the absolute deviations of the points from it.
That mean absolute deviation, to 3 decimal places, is 0.024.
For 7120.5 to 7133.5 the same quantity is 0.014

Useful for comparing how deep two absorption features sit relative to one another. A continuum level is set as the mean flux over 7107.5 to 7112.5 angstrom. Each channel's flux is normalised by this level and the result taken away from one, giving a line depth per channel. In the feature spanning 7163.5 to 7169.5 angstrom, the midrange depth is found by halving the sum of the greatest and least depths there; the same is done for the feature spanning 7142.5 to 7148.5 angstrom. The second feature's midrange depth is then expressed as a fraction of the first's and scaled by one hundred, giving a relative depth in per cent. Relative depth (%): 38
